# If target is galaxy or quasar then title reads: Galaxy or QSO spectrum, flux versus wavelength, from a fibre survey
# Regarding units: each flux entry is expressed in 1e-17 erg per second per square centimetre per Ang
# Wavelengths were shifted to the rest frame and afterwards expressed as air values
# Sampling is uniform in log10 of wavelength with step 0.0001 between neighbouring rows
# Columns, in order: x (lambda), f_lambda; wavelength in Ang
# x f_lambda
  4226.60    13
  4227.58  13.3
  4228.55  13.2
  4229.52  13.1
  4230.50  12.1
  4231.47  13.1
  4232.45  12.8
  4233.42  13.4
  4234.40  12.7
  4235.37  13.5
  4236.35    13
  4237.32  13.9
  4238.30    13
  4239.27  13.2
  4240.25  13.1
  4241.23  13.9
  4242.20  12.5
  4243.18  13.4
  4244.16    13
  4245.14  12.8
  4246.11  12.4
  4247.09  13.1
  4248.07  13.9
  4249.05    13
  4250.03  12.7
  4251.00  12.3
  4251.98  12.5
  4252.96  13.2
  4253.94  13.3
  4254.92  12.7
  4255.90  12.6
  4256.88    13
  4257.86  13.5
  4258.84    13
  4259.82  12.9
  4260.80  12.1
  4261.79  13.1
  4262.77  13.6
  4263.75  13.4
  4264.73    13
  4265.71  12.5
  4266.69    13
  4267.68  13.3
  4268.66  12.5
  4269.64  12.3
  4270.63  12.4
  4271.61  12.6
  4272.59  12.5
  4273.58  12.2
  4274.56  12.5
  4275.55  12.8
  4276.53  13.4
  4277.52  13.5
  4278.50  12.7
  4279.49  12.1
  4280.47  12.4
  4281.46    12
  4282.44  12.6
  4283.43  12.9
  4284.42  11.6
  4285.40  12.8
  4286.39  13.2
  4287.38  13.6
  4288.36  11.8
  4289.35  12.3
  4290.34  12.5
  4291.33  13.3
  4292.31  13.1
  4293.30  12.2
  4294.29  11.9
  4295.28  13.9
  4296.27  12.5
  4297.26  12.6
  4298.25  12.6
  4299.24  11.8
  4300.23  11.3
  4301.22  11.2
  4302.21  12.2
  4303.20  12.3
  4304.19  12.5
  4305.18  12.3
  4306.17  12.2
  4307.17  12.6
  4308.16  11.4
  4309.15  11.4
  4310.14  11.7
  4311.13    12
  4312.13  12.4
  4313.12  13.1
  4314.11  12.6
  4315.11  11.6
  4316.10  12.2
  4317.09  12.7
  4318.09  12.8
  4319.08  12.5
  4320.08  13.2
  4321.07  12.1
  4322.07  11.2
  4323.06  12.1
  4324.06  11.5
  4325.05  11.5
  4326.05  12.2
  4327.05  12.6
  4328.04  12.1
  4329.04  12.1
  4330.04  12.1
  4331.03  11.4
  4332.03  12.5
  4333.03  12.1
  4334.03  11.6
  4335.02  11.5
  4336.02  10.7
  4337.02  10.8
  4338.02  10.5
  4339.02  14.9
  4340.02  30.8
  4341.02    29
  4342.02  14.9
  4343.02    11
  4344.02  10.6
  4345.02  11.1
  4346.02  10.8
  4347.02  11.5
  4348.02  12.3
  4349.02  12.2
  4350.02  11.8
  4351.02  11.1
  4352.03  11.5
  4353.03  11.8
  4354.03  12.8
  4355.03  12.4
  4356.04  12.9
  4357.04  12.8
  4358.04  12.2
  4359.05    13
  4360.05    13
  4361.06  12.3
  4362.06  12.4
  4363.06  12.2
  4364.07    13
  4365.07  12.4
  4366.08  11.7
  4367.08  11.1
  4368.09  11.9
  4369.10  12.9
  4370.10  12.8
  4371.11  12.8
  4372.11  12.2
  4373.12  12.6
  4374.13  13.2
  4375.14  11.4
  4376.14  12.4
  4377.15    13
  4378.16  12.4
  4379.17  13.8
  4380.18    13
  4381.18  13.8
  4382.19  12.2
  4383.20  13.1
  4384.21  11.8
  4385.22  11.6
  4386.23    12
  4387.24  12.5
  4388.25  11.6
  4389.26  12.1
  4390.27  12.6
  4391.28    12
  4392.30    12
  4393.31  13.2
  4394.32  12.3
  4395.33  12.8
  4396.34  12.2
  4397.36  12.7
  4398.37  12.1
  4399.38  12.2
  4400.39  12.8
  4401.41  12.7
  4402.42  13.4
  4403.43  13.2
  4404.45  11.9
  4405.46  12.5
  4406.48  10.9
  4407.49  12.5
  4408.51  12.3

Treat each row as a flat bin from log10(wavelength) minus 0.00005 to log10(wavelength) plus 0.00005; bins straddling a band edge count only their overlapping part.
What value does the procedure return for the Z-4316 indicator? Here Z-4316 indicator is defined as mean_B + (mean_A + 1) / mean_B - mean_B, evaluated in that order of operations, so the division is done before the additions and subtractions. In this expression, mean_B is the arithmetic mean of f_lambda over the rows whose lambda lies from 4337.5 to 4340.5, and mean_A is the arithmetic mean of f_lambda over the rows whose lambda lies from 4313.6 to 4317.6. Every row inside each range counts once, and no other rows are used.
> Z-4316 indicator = 0.71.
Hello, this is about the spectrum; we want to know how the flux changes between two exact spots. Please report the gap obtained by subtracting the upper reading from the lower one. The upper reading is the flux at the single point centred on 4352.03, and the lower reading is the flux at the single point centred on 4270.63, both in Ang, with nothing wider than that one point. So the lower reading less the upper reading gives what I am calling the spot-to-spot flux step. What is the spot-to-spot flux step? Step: 0.9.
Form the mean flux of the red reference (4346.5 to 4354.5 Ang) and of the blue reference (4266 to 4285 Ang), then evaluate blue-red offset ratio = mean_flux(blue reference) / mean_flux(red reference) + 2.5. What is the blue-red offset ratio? 3.56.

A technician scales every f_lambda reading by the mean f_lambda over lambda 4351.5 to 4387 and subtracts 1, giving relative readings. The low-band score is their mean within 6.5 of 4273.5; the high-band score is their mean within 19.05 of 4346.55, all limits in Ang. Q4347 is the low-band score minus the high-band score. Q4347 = -0.026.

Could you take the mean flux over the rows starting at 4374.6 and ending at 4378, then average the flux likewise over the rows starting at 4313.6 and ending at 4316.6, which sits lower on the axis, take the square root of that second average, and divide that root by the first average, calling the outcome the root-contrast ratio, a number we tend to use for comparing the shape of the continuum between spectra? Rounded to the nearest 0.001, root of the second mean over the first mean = 0.284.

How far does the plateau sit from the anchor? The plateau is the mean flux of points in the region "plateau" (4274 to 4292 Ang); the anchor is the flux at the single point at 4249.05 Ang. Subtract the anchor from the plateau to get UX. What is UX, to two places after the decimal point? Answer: -0.33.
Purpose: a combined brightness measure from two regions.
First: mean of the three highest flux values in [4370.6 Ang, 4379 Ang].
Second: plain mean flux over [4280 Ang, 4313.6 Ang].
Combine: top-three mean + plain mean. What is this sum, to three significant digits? 25.4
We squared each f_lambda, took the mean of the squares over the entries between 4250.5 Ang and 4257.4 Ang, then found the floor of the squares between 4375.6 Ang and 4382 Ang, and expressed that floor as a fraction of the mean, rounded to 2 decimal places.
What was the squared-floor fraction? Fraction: 0.94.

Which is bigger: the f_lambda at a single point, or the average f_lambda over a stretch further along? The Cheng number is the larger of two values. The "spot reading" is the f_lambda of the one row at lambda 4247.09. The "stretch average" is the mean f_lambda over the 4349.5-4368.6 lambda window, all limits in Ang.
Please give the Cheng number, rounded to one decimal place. 13.1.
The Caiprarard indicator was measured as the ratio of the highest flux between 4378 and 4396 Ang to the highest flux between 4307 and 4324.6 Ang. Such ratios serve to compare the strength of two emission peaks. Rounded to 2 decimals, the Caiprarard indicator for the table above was 1.05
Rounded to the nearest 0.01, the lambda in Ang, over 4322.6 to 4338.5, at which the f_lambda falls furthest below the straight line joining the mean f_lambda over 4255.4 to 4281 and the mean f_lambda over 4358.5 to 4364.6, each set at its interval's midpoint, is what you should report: 4338.02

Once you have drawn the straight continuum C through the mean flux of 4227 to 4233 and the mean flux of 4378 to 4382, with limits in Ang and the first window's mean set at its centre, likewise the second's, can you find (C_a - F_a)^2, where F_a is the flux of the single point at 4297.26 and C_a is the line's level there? 0.23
